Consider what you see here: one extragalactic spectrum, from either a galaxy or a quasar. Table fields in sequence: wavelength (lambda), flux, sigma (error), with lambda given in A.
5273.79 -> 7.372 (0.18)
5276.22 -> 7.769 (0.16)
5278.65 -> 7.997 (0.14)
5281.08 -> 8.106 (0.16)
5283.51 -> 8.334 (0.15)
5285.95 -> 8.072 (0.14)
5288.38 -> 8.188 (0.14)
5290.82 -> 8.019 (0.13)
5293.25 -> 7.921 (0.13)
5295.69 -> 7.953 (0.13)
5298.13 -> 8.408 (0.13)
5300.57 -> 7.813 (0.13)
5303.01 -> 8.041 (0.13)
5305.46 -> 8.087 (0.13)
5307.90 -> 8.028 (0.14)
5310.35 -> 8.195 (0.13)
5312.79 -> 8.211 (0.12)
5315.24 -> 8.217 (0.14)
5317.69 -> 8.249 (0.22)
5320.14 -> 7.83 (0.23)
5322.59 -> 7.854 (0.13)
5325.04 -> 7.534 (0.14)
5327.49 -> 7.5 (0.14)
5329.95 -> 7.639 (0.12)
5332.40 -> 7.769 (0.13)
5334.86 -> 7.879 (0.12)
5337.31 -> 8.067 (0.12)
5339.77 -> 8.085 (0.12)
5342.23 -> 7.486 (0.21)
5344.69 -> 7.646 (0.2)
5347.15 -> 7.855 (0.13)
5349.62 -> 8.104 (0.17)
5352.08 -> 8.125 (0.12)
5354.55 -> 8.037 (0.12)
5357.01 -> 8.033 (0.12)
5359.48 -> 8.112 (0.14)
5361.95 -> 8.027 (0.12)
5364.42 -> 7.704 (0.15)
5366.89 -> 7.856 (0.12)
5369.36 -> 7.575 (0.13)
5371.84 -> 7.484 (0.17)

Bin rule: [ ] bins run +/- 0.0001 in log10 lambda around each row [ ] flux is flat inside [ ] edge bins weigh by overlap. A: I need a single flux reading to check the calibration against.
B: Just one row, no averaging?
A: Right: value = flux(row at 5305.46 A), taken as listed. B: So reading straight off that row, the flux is 8.087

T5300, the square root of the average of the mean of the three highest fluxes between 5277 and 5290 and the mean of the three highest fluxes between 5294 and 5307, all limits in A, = 2.86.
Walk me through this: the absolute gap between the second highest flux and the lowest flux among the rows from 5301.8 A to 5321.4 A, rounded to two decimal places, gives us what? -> 0.39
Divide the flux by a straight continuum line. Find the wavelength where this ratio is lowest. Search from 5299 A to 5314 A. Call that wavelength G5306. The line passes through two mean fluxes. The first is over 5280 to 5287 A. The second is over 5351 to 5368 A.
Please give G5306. 5300.57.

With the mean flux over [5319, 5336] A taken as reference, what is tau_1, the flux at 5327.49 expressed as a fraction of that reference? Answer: 0.972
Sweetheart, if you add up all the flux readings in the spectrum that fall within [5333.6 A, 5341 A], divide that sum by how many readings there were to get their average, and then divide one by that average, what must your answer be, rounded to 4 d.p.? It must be 0.1248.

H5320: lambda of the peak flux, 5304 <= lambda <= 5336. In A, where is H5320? 5317.69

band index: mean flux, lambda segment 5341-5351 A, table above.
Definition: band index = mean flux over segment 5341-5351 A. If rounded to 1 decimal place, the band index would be 7.8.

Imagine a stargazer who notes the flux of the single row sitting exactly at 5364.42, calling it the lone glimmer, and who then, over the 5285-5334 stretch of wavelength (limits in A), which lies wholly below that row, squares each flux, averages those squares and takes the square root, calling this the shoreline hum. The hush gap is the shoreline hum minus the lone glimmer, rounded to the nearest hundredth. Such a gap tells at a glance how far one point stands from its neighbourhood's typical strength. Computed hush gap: 0.28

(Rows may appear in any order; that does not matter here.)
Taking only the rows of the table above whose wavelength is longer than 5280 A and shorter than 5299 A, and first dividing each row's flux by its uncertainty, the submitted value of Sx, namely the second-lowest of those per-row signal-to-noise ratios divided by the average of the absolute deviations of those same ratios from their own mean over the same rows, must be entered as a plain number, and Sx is 17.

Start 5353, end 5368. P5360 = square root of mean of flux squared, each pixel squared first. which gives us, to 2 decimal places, 7.96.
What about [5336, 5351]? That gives 7.88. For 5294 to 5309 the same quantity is 8.06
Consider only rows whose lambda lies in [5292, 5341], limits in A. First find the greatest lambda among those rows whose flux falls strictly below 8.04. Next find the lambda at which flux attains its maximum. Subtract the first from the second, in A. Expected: -36.7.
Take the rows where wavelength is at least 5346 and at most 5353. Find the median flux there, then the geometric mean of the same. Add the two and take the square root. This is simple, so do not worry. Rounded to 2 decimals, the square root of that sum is 4.02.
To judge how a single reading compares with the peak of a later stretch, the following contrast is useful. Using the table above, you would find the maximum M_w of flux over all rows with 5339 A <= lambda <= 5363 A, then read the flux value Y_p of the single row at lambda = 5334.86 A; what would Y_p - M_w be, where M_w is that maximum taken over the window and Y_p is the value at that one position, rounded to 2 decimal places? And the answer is -0.25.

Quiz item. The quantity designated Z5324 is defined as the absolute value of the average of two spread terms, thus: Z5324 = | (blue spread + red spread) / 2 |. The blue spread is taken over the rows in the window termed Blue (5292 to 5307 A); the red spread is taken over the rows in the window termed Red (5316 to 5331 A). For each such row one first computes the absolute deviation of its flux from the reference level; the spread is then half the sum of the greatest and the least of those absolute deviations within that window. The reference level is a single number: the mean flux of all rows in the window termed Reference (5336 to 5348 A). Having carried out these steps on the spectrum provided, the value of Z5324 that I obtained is 0.25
